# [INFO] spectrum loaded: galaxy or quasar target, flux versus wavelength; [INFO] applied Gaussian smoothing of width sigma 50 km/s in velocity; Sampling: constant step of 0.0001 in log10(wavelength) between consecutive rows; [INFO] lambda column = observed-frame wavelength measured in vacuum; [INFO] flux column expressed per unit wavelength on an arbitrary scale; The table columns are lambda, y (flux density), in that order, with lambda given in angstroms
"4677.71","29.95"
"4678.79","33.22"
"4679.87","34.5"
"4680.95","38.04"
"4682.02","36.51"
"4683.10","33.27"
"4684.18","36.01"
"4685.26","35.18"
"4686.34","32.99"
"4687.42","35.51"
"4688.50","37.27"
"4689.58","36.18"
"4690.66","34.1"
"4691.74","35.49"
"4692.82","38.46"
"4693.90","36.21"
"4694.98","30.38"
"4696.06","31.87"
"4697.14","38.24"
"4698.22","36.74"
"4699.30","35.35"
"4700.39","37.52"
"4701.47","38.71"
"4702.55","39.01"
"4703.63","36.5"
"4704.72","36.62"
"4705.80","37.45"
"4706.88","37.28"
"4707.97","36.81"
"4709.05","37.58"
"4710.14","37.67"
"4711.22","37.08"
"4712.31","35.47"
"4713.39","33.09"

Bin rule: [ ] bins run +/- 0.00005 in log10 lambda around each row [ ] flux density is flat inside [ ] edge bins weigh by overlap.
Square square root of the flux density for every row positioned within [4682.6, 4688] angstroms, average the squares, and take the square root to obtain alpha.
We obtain 5.88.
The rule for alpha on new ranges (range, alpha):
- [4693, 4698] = 5.85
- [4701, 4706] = 6.14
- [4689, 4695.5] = 5.93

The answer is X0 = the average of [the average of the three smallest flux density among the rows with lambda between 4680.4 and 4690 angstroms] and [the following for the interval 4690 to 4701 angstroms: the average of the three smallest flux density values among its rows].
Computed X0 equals 33.0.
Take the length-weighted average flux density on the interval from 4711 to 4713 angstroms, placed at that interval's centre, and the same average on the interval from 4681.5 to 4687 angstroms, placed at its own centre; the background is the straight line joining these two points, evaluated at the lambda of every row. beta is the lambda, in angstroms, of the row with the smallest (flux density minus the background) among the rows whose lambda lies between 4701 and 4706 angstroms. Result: 4703.63 angstroms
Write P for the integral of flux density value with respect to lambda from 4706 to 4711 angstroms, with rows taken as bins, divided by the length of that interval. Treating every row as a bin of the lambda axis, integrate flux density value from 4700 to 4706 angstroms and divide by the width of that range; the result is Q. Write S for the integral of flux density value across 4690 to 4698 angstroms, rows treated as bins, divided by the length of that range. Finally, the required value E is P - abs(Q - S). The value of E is 34.7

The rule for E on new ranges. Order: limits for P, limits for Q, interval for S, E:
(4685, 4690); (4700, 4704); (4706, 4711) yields 34.6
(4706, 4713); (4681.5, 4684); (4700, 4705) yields 34.2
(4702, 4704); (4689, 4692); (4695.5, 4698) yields 37.9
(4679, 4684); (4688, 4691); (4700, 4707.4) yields 33.8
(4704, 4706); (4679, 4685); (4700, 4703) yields 33.8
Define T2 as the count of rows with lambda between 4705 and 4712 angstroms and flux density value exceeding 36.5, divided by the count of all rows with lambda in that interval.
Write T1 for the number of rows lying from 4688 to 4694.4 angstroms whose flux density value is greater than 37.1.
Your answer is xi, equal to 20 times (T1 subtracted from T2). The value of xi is -20.0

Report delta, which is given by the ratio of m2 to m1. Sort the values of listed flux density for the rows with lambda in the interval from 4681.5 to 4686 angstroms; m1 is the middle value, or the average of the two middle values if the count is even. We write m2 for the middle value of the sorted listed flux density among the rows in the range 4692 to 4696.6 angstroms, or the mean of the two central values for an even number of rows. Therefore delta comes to 0.96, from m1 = 35.6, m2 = 34.0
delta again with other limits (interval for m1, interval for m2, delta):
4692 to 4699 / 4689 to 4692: 0.97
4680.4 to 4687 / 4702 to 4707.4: 1.05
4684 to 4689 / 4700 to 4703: 1.09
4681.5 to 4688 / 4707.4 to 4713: 1.05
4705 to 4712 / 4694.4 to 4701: 0.96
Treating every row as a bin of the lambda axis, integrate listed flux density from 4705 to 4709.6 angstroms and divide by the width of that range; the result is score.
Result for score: 37.2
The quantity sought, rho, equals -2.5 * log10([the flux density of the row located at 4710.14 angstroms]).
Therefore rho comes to -3.940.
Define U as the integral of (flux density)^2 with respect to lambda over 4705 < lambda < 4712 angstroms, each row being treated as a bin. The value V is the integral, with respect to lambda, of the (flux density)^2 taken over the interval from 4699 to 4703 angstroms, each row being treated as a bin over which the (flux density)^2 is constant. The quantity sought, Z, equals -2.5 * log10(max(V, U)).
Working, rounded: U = 9700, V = 5705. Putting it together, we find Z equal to -10.0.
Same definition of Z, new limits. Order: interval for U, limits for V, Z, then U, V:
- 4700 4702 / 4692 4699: -9.9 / 2916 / 8807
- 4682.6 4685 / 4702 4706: -9.4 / 2895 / 5601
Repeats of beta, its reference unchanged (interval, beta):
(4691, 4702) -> 4694.98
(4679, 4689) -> 4686.34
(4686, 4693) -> 4686.34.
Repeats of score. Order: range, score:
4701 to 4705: 37.8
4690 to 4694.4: 36.1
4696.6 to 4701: 37.0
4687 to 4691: 35.8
